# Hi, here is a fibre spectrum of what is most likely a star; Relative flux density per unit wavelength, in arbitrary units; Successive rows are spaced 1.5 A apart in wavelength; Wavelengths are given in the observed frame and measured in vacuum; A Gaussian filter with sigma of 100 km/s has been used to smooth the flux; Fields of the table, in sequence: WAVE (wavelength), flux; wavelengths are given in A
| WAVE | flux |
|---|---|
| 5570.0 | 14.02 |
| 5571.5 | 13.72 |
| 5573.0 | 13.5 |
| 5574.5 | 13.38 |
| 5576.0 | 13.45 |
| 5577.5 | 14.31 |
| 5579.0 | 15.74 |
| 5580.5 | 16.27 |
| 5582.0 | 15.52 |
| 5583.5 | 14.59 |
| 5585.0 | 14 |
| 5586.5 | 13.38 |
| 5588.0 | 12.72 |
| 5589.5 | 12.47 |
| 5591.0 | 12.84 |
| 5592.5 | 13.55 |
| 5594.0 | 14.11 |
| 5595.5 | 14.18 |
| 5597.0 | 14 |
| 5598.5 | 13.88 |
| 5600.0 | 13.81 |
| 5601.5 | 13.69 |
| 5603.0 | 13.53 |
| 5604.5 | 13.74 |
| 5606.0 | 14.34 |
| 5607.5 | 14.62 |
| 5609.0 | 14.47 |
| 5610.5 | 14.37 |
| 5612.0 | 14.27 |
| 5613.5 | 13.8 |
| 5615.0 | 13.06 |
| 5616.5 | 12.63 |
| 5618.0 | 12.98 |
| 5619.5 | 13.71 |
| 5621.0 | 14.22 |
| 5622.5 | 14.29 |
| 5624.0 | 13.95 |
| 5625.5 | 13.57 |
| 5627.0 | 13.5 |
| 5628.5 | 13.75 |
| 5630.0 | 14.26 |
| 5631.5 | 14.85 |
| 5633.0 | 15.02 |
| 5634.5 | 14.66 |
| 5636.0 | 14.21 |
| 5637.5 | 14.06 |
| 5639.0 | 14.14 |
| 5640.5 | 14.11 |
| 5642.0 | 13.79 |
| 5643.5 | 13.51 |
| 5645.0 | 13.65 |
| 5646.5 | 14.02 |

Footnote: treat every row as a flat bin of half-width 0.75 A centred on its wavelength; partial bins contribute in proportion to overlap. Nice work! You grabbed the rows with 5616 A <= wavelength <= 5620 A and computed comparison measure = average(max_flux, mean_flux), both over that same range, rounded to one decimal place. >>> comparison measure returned 13.4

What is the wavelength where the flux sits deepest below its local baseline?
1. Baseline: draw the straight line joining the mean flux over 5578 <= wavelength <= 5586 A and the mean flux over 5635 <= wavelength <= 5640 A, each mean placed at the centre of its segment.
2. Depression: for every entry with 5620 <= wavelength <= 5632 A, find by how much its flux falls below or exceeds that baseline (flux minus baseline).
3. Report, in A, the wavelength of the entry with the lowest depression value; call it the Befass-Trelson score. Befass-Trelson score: 5627.0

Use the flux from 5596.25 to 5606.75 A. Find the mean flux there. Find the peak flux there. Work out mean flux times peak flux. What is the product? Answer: 199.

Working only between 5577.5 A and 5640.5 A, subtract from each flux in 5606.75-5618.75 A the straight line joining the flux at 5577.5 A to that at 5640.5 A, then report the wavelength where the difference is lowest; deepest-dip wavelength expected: 5616.5 A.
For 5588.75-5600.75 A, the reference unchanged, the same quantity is 5589.5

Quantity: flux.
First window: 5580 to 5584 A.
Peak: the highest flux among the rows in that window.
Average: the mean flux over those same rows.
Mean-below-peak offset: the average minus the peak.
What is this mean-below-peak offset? -0.81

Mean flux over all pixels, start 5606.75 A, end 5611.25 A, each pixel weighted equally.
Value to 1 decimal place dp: 14.5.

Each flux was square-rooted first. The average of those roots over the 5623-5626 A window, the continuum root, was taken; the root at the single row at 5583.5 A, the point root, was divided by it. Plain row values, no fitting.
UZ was 1.03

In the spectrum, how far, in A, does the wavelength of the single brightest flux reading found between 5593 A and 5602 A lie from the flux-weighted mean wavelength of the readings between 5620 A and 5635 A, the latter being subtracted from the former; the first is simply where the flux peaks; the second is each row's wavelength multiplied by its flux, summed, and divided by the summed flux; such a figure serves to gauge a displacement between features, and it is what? -32.3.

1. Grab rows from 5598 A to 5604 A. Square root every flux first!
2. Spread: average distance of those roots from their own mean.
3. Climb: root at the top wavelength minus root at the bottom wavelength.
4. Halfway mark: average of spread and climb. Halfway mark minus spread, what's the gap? -0.032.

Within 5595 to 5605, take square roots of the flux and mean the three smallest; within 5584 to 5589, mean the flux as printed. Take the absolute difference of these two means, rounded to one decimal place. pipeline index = 9.7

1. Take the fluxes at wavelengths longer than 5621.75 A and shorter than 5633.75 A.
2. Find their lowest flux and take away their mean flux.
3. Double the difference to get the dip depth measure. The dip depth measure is -1.3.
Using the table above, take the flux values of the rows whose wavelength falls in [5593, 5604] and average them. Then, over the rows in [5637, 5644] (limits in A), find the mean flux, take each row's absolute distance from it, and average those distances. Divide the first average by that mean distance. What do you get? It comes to 63.8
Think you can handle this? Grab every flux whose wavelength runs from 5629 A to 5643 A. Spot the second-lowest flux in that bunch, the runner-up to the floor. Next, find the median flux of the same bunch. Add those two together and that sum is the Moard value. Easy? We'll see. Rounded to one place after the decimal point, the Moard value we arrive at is 28.3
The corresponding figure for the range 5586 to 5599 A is 26.3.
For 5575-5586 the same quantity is 28.6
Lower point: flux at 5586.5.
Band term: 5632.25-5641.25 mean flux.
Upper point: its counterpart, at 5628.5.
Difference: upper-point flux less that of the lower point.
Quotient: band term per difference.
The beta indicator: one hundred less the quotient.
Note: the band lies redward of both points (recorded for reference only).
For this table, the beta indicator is 61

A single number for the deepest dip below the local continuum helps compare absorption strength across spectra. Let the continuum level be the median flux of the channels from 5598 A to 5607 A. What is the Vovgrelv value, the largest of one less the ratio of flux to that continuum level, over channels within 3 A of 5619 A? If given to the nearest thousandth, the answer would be 0.083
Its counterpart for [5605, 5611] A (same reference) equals -0.041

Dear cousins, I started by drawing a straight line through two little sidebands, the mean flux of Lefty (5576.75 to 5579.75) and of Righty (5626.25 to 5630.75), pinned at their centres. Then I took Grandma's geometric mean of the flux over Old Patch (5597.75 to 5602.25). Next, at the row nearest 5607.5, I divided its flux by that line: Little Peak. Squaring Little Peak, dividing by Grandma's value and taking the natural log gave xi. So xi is -2.58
